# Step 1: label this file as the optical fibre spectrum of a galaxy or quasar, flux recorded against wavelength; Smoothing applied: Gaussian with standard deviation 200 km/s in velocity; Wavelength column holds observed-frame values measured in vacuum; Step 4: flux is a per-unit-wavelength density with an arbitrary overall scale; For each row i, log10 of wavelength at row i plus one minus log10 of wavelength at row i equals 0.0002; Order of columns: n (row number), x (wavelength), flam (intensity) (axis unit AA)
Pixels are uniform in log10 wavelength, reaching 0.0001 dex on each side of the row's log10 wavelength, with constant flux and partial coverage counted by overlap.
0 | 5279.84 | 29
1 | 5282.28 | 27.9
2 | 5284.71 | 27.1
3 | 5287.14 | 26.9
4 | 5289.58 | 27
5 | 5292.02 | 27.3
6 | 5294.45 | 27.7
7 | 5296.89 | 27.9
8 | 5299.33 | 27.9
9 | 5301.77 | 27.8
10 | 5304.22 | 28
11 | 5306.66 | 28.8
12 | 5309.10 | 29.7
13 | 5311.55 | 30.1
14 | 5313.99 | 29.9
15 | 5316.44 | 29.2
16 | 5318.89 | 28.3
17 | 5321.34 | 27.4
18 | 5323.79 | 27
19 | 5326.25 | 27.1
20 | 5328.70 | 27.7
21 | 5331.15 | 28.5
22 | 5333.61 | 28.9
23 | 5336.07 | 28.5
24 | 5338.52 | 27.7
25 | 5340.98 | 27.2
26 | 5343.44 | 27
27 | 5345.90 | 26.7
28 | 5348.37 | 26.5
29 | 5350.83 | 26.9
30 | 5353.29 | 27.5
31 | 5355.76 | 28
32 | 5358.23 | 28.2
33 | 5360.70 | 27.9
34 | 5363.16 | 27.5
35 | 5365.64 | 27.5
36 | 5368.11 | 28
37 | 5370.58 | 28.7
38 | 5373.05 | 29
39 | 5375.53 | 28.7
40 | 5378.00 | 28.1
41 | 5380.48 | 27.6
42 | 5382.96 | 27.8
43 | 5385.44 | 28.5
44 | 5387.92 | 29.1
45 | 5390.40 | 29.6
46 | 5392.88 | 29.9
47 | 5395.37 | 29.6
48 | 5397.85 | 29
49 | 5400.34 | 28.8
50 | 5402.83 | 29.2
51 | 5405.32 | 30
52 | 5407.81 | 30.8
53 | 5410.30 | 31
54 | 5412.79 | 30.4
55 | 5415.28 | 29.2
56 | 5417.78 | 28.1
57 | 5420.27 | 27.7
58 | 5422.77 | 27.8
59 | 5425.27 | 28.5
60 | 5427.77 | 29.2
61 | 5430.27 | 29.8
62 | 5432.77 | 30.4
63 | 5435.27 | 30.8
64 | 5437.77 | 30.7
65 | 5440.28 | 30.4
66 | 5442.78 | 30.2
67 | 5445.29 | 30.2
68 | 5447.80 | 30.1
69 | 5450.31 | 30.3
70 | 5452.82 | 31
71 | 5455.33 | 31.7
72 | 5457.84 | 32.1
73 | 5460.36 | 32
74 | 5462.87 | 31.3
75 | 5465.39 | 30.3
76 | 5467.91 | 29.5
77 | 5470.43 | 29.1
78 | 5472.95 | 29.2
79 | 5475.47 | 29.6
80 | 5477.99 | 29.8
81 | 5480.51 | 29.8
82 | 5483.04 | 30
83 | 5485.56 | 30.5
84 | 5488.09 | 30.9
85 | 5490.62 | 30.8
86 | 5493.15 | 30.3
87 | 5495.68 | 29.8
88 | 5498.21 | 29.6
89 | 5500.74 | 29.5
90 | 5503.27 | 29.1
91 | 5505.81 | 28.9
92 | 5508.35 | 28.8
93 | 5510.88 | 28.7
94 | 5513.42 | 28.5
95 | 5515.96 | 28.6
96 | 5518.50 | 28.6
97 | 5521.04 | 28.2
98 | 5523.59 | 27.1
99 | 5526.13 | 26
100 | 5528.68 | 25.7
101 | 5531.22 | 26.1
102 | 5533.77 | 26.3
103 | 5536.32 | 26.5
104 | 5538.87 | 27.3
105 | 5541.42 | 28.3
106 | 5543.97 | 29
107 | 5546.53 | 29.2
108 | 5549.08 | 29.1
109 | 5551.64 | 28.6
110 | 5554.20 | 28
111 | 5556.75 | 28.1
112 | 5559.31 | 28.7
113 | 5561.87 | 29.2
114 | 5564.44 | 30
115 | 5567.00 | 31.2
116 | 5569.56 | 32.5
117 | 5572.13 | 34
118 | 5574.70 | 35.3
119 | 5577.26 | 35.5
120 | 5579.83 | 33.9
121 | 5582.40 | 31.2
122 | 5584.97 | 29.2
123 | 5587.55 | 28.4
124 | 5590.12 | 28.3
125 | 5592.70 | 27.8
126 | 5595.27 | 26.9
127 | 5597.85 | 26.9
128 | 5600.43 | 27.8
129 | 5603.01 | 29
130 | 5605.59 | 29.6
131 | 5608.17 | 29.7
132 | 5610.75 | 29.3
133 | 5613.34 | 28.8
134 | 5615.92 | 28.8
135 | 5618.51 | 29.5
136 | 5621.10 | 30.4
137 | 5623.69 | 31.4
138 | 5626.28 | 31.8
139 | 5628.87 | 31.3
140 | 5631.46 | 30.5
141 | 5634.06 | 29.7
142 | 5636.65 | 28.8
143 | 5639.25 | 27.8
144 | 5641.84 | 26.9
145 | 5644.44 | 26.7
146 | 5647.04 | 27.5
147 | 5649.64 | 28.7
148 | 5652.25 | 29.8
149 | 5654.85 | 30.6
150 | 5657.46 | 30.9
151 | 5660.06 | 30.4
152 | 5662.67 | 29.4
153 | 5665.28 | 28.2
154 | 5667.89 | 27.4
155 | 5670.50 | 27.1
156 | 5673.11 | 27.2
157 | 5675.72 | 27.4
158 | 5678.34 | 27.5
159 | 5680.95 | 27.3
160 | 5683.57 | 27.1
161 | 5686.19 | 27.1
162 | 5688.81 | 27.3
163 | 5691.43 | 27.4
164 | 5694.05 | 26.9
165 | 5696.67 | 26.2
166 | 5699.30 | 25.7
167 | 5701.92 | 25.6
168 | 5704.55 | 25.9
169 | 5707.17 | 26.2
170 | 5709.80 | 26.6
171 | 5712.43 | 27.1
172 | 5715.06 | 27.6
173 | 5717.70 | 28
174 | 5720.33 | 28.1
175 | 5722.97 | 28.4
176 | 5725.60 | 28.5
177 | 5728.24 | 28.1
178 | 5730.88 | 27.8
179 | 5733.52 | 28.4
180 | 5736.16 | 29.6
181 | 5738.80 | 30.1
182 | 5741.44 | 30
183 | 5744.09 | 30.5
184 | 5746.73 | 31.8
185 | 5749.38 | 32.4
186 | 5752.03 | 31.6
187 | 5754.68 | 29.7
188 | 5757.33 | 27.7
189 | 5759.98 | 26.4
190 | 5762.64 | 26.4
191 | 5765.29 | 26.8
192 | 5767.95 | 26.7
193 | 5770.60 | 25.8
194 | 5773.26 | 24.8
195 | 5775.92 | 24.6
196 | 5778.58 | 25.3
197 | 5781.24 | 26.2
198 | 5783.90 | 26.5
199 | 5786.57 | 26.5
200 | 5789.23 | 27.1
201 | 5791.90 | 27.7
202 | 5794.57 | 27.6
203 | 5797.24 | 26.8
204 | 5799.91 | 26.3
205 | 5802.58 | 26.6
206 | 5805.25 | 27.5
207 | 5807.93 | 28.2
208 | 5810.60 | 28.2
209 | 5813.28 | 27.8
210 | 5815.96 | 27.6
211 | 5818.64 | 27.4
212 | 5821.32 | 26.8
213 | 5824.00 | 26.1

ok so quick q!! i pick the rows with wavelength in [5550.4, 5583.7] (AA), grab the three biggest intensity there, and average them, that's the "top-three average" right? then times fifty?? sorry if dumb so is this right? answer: 1747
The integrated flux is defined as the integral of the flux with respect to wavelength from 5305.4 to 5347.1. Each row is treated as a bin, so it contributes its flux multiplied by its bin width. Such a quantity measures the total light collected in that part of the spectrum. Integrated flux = 1177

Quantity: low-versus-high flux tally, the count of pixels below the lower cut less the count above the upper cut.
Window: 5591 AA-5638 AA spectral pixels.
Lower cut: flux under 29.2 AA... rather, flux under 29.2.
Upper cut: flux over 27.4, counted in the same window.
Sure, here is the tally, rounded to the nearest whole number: -8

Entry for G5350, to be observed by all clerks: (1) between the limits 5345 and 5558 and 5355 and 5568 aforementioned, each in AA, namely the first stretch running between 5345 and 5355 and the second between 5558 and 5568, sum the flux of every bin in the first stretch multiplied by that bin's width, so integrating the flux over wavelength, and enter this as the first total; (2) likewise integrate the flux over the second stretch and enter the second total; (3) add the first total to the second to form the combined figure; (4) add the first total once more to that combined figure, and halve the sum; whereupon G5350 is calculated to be 418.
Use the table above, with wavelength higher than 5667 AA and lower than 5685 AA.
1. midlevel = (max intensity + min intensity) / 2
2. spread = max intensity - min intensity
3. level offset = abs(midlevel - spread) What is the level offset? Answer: 26.9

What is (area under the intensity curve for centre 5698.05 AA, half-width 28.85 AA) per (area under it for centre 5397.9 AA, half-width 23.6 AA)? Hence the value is 1.1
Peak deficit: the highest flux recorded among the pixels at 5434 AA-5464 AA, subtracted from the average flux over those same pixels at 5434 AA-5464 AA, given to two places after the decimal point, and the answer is -1.20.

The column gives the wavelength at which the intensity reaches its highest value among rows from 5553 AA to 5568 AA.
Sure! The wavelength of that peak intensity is 5567.00 AA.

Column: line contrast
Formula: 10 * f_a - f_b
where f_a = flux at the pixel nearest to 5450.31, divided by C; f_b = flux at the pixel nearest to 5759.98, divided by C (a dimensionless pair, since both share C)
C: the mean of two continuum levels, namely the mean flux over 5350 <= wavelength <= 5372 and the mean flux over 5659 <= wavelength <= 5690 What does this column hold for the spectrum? 10.0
